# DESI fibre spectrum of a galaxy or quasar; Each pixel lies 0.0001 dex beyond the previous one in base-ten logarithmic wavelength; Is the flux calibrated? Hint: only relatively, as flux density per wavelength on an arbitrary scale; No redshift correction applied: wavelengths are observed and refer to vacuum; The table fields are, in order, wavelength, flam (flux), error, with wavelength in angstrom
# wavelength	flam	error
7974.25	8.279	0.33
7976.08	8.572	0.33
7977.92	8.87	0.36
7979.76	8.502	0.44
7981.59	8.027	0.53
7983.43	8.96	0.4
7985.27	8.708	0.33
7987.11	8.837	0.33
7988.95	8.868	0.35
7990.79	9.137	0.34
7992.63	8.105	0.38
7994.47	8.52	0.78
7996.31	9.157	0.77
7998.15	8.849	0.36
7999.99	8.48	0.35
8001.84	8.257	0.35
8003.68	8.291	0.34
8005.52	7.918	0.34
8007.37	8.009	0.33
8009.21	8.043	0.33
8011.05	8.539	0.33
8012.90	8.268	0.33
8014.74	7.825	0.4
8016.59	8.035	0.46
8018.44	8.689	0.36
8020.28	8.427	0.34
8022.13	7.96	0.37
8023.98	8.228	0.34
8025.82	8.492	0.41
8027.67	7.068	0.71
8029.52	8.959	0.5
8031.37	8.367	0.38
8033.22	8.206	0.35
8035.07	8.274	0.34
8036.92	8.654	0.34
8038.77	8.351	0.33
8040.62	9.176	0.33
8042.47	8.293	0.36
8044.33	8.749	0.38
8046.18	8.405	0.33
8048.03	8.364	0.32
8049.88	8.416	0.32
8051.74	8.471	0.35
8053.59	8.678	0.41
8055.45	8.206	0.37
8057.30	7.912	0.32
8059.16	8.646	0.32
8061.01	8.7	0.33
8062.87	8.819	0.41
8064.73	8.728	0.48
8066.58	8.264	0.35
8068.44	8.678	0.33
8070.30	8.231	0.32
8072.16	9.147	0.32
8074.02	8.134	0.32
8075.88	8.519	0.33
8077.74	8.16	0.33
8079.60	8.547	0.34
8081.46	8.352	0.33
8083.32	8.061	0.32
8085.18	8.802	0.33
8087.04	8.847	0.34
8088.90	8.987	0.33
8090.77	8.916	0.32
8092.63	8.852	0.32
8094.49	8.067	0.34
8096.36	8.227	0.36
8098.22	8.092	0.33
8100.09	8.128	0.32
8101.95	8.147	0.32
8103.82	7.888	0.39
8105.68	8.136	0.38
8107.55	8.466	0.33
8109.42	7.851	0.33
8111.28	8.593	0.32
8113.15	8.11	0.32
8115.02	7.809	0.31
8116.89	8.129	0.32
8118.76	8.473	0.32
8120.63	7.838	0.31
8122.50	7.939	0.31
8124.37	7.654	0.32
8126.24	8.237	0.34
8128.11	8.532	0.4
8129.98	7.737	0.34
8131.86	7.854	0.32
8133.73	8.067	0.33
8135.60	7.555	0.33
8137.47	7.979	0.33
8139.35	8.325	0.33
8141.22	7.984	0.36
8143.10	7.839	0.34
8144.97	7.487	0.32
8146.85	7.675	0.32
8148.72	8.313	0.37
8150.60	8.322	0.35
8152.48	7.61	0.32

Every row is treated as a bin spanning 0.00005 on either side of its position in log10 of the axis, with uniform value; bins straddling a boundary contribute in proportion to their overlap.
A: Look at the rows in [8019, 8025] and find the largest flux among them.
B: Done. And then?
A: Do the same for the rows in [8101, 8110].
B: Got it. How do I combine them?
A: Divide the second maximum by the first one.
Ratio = 1.00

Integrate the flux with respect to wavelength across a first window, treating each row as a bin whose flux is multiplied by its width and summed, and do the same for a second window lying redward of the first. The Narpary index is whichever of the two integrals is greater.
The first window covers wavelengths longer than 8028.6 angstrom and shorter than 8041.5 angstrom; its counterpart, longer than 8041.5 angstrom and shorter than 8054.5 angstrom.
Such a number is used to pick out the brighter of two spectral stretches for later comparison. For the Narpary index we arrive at 111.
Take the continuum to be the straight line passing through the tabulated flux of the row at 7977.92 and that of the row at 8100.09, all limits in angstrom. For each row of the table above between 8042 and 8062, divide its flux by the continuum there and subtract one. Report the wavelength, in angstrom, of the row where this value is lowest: 8057.30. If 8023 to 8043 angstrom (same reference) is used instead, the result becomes 8027.67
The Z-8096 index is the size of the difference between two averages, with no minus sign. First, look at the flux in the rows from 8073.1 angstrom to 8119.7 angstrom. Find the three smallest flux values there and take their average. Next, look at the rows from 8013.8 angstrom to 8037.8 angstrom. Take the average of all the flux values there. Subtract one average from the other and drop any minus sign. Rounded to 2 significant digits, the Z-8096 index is 0.40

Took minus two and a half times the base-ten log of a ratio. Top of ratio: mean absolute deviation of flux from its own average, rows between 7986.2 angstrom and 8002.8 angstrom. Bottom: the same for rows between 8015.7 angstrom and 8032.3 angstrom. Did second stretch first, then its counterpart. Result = 0.2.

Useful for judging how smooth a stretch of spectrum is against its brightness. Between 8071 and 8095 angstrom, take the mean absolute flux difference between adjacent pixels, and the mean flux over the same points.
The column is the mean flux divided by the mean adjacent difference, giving 23.0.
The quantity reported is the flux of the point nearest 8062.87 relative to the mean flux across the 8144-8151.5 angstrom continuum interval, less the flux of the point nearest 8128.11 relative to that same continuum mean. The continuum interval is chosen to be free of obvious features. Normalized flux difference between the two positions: 0.036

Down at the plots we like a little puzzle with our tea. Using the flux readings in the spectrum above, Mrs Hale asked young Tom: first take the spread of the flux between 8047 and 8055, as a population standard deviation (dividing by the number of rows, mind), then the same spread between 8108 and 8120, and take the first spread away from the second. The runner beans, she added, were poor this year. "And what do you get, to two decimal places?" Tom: 0.17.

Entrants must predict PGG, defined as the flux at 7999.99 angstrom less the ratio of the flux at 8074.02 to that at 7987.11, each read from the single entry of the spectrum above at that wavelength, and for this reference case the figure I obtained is 7.6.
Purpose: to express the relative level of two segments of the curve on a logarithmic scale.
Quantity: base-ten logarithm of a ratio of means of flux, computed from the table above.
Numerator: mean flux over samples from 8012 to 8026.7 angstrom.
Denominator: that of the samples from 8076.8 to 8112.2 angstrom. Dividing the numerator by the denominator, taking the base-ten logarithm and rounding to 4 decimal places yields -0.0070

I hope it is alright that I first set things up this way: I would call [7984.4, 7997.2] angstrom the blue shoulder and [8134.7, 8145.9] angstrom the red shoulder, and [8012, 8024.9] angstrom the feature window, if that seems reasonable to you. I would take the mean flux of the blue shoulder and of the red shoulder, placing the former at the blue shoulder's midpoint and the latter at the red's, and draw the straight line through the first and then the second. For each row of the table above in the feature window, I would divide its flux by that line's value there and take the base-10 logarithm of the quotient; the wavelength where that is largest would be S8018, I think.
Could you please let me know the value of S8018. 8018.44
